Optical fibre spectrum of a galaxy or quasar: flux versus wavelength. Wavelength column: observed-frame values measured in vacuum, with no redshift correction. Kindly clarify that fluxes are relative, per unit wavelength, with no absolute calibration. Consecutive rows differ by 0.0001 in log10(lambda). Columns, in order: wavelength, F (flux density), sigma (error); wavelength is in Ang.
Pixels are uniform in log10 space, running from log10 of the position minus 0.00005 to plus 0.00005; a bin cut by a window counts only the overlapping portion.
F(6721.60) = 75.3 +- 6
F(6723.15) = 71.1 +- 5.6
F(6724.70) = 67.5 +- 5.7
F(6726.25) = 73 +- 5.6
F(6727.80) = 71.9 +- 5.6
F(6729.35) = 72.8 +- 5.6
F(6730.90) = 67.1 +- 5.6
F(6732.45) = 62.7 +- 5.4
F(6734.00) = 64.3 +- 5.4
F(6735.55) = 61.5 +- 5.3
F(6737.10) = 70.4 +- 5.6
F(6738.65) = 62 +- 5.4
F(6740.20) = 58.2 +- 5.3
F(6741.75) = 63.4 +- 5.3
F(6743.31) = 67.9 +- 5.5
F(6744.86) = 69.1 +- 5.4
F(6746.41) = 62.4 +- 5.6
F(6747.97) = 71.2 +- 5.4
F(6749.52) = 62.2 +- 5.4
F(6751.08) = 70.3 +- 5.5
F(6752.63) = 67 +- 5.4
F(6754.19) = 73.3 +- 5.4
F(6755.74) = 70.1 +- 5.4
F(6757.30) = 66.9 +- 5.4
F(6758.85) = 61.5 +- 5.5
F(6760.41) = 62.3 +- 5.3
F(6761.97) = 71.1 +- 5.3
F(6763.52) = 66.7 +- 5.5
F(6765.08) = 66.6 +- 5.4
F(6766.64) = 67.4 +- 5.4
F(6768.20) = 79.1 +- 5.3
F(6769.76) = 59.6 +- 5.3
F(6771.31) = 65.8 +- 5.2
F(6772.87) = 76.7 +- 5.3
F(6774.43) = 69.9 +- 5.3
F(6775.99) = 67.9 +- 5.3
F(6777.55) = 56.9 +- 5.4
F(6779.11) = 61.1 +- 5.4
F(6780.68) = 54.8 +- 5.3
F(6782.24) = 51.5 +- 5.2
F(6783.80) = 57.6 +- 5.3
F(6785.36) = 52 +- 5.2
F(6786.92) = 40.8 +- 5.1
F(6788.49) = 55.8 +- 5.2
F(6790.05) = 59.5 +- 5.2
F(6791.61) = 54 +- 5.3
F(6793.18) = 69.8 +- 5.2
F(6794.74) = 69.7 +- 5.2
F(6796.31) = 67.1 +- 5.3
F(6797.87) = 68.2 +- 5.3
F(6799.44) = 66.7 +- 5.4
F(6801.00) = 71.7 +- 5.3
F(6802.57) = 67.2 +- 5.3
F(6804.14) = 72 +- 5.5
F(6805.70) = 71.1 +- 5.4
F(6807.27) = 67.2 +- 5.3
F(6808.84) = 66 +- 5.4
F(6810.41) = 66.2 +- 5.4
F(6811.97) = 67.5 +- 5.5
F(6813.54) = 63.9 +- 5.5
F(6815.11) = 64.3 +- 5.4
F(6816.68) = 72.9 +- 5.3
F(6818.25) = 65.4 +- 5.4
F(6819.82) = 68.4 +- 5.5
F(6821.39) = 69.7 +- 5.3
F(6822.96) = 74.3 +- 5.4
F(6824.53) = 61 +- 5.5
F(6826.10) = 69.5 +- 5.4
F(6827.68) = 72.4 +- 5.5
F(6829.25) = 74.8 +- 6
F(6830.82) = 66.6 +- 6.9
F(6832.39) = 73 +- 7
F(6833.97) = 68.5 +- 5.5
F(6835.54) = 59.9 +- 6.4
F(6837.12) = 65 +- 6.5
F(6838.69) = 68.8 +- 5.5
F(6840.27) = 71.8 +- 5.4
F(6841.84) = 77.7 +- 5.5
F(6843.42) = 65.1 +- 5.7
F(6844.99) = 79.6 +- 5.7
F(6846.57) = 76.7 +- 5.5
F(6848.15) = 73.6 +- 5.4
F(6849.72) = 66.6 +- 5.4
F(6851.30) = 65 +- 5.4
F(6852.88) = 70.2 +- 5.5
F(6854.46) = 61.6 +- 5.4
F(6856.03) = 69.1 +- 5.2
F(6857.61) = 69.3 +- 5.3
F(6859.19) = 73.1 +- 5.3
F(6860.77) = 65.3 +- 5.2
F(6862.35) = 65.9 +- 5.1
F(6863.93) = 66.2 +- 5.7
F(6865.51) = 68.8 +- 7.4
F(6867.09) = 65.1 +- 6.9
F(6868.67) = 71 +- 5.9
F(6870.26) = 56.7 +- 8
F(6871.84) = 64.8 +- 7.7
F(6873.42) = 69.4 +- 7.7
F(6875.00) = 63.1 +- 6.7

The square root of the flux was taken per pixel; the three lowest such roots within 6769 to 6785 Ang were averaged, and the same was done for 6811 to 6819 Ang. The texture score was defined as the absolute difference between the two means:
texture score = 0.66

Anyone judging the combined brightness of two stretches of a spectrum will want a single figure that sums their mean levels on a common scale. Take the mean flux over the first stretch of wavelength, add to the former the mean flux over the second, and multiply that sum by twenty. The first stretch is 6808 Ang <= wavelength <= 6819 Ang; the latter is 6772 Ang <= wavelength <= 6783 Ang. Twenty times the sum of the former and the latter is 2586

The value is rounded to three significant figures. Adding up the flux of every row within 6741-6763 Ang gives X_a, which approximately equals 939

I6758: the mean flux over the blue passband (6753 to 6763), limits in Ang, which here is 68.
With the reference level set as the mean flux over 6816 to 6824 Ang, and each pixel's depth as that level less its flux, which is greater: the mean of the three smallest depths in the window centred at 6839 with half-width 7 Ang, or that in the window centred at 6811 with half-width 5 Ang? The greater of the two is 3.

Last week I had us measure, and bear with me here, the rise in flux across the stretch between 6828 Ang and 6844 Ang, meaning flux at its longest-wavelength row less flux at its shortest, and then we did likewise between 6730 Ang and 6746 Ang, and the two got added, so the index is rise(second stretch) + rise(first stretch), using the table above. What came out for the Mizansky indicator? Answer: -8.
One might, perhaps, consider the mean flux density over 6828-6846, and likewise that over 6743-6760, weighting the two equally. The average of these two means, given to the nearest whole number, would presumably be 69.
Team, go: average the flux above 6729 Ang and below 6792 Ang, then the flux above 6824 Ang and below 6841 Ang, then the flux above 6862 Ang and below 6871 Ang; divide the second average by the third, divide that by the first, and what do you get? 0.0163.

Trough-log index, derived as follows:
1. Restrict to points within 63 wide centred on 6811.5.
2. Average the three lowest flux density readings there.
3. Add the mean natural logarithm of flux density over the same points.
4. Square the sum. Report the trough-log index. 2733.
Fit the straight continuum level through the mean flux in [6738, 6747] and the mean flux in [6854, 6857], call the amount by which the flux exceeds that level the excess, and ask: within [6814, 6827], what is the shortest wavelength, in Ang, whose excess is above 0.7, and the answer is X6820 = 6816.68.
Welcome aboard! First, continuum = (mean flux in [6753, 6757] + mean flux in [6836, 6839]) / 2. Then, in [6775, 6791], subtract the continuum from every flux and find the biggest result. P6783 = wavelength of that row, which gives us 6775.99 Ang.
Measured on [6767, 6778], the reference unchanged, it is 6768.20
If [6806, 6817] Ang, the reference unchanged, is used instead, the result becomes 6816.68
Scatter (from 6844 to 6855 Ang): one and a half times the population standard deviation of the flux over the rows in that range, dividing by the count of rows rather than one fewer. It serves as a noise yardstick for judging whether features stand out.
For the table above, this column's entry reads 9.1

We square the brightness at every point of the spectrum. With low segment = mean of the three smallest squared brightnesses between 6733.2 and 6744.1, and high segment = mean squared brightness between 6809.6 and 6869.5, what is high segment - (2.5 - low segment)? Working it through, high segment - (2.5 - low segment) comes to 8420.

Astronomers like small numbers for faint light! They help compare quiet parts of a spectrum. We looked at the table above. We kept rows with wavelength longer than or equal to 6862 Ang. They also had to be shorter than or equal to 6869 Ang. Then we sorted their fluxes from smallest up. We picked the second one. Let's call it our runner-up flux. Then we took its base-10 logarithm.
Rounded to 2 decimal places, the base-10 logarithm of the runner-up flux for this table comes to 1.82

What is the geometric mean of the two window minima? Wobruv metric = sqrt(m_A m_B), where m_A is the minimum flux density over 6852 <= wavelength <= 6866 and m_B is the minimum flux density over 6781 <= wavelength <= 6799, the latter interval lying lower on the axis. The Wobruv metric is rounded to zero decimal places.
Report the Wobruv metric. 50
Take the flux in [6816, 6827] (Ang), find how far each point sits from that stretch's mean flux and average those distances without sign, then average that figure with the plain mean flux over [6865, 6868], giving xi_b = 35.1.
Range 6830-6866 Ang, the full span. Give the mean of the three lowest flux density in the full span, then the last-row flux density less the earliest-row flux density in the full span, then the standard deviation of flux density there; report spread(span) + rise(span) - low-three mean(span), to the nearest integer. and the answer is -55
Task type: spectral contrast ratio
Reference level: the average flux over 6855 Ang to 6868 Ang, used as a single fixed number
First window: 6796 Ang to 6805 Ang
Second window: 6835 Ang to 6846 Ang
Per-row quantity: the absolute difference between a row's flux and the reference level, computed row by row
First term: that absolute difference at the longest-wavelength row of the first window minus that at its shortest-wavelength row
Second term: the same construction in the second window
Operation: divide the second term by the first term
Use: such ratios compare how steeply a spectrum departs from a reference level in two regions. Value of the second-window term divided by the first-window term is 1.1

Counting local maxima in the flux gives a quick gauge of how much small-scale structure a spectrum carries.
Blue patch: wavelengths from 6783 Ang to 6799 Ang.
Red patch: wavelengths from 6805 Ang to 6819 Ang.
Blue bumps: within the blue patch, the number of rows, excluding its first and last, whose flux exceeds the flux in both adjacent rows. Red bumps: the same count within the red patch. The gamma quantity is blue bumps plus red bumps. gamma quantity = 4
